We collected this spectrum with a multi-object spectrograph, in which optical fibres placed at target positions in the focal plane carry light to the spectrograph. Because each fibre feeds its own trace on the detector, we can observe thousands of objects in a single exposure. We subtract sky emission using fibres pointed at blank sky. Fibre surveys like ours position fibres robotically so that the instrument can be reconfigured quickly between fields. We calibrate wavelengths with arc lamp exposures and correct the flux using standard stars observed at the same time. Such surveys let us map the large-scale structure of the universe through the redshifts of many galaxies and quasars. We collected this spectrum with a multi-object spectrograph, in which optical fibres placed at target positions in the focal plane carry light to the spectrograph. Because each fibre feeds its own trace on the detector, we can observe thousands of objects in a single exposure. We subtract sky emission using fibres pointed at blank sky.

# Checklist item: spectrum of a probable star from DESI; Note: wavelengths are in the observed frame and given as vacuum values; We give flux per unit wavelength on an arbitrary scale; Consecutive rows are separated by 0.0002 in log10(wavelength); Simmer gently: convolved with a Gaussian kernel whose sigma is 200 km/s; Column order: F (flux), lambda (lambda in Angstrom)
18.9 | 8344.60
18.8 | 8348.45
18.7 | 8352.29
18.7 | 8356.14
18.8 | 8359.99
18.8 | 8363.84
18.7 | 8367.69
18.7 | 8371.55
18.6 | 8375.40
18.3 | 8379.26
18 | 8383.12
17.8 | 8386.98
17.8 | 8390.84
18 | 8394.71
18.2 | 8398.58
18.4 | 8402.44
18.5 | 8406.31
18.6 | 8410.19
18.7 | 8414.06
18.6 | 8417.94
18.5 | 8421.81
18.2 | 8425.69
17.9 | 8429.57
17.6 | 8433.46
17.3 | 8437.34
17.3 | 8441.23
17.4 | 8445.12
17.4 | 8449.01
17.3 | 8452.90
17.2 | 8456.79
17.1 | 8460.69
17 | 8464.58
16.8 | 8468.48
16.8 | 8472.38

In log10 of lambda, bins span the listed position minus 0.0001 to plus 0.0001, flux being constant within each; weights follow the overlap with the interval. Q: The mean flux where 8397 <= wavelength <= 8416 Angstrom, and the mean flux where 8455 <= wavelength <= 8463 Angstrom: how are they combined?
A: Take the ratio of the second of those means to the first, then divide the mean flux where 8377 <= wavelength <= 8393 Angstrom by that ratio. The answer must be 19.4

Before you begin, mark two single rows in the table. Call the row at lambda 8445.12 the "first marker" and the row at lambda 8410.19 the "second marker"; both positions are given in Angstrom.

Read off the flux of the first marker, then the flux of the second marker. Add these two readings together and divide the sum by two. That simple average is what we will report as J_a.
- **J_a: 18.0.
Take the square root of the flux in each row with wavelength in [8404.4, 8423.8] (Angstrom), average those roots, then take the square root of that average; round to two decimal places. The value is 2.08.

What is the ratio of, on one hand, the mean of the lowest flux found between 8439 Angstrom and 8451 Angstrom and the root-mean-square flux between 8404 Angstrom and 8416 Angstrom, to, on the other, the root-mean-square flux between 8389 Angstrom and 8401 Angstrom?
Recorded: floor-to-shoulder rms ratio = 1.00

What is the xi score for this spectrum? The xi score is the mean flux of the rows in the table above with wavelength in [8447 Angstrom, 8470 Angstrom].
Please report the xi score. 17.1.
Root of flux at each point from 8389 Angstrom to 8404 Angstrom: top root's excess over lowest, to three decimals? 0.071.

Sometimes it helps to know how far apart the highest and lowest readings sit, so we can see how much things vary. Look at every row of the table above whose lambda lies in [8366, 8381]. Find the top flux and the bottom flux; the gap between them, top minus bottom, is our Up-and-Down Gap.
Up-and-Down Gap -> 0.40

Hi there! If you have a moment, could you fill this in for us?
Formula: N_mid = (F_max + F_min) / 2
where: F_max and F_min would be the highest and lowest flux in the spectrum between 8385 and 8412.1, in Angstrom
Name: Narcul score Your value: 18.2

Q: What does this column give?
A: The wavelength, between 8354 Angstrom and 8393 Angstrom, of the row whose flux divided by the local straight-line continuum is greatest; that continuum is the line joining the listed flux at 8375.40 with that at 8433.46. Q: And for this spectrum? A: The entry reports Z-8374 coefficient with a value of 8371.55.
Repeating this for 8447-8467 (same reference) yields 8449.01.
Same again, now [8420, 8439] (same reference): 8421.81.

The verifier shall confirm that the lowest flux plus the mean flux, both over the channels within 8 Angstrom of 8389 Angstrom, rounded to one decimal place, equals 35.7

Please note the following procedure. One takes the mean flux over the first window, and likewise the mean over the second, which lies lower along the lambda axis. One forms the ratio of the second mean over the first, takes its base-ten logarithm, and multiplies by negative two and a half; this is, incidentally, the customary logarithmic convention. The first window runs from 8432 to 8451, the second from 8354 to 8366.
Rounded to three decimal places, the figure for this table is -0.082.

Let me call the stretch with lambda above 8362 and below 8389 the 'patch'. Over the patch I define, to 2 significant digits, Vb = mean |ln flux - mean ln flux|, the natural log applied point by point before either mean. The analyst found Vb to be 0.018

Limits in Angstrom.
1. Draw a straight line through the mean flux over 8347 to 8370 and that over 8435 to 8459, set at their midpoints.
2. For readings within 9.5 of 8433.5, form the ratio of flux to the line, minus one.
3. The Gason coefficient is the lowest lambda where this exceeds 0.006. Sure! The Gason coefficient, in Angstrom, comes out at 8425.69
